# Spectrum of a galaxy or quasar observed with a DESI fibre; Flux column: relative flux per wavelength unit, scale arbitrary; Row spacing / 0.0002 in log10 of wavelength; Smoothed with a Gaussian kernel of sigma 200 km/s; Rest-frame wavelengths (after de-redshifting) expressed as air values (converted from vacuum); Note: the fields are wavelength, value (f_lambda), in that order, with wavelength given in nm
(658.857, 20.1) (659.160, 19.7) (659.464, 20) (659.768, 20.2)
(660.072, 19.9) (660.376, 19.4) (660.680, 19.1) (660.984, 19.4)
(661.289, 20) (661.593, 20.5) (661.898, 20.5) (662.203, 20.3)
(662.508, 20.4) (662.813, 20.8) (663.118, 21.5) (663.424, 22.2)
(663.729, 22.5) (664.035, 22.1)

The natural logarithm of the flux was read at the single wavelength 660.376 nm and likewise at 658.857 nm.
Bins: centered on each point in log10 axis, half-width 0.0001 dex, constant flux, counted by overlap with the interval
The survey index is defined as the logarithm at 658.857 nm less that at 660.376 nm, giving 0.035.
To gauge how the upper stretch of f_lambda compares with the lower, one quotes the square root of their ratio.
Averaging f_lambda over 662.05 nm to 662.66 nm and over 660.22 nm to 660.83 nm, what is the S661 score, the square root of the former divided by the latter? 1.028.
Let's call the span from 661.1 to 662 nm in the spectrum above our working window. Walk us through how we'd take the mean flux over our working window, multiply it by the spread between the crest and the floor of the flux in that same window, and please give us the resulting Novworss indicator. 10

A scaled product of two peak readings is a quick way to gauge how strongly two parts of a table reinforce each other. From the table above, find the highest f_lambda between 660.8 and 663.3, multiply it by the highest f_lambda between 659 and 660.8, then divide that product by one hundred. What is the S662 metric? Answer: 4.34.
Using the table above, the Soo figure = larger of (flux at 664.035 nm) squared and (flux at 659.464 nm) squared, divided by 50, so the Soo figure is 9.77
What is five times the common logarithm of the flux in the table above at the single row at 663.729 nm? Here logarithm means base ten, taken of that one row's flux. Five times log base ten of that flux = 6.76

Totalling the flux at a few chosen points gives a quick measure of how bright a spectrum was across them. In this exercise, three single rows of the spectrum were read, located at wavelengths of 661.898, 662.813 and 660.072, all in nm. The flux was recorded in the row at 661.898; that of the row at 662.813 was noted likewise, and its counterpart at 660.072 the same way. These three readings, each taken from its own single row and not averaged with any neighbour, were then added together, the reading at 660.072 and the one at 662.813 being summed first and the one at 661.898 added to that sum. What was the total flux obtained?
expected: 61.2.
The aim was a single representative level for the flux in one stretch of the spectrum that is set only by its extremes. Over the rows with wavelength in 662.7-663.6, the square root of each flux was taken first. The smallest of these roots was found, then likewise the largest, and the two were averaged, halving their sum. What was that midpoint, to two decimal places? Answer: 4.64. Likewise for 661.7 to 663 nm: 4.53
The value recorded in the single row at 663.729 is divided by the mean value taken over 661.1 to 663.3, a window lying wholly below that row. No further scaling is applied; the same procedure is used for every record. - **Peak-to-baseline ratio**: 1.09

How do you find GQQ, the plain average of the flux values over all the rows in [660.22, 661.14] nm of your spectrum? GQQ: 19.3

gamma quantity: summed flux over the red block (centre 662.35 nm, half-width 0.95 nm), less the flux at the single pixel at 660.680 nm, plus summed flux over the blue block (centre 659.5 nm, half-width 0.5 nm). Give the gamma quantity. 165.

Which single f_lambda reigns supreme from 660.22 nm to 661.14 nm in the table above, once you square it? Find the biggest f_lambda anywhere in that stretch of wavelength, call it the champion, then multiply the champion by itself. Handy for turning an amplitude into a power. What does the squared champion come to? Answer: 376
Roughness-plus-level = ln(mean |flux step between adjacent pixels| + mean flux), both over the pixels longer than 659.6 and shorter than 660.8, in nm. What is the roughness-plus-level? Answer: 3.00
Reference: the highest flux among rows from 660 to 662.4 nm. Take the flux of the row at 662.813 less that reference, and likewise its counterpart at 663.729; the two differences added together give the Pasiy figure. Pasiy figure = 2.3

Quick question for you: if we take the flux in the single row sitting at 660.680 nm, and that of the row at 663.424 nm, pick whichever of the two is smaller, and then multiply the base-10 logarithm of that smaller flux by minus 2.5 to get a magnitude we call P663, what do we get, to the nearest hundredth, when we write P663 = -3.20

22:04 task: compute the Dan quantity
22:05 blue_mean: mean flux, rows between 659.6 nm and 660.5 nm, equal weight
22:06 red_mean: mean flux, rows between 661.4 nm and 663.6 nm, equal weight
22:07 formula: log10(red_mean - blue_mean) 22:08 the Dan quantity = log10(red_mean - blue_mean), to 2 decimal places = 0.02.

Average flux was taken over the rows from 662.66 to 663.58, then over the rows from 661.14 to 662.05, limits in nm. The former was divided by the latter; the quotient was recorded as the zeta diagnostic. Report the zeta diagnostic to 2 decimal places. 1.06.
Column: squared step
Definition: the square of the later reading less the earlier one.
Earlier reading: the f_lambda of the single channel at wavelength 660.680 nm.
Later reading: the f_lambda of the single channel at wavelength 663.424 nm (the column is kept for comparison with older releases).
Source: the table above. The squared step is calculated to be 10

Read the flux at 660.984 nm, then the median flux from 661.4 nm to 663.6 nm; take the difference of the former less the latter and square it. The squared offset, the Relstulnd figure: 1.21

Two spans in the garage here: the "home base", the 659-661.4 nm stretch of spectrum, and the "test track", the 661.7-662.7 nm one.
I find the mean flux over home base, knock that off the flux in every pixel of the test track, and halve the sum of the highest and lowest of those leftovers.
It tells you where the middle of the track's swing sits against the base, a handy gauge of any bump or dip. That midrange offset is 0.69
